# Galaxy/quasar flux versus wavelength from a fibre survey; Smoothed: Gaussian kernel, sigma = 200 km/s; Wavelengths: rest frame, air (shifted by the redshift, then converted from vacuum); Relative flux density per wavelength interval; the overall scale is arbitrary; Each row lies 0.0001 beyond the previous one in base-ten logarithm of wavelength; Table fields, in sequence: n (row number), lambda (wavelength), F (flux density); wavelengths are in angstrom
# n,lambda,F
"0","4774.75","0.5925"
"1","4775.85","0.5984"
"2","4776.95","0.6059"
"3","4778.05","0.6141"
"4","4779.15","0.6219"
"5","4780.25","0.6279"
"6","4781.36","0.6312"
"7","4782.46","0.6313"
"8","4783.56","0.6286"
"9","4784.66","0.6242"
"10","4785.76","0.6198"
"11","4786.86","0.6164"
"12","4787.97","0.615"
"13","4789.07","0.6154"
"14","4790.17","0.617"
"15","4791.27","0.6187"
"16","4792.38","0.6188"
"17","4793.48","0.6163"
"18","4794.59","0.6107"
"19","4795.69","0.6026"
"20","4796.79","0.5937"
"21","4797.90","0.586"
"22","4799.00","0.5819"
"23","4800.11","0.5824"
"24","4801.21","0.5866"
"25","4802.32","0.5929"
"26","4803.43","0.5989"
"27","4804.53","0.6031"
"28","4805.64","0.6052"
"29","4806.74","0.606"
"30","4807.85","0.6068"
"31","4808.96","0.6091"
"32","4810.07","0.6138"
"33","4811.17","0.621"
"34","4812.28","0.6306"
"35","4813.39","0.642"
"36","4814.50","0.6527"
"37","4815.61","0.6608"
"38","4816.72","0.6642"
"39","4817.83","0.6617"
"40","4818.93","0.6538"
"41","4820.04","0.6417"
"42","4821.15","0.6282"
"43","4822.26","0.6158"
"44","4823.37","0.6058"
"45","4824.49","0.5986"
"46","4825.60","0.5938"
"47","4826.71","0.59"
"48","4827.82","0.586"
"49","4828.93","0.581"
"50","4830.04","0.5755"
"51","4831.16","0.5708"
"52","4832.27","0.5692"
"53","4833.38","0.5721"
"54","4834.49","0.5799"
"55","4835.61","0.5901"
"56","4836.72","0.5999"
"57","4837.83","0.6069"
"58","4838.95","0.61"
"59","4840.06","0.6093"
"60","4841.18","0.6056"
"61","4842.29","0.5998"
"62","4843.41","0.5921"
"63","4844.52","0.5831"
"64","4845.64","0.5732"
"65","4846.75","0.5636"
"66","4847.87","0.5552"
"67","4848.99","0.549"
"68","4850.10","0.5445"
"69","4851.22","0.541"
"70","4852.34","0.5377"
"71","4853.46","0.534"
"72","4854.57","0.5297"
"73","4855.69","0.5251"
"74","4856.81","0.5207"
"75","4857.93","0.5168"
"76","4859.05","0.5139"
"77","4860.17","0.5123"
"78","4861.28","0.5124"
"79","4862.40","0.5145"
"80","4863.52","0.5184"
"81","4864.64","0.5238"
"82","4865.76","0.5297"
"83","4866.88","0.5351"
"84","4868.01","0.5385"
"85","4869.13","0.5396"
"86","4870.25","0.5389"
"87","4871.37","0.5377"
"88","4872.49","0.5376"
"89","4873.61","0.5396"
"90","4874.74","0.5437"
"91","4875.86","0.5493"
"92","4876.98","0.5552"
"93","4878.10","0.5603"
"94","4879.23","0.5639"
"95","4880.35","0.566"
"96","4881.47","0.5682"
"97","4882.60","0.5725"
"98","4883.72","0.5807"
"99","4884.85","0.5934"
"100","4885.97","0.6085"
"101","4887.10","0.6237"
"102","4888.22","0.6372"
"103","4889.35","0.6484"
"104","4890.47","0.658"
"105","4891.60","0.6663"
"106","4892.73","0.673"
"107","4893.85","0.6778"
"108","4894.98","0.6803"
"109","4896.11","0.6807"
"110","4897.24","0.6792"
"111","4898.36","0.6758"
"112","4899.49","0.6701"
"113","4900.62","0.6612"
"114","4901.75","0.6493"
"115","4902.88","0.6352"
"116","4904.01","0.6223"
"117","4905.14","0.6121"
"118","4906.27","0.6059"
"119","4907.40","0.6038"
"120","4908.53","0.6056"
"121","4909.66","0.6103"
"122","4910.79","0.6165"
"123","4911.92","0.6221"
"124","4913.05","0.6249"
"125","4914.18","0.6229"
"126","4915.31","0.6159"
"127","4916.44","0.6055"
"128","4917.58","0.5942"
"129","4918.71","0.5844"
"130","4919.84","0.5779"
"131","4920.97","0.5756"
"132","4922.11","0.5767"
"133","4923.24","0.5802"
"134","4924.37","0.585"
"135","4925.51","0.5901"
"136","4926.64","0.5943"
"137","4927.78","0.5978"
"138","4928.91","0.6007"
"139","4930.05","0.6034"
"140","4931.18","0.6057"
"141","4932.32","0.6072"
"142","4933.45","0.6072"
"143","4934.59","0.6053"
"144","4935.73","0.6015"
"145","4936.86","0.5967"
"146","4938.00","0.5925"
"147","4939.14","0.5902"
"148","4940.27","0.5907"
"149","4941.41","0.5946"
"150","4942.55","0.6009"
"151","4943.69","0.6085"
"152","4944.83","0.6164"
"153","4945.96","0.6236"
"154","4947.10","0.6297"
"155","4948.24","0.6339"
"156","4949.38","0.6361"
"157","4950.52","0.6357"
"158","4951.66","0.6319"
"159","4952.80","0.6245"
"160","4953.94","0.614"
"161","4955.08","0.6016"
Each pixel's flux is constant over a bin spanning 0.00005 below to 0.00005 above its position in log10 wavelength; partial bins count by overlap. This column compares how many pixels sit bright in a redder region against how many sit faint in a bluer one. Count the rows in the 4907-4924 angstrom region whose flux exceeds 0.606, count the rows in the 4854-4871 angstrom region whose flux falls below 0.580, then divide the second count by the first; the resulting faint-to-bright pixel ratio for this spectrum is 2.5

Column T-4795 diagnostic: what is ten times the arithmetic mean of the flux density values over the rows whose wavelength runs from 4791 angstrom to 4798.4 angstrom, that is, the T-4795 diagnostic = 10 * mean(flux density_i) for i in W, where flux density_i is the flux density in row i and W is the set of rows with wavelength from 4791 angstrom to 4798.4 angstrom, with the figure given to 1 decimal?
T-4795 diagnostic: 6.1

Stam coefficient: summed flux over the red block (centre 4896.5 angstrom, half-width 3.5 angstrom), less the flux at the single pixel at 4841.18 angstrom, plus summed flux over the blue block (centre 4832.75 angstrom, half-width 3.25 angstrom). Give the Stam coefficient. 6.9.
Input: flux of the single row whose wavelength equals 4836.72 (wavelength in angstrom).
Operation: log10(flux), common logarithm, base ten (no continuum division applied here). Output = -0.222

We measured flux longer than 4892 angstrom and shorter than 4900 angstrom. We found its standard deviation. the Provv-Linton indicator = 0.004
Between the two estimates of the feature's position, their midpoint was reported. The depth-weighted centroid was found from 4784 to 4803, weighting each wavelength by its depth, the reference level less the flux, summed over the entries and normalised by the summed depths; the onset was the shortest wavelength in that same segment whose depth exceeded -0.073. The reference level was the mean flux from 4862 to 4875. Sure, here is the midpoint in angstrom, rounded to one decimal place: 4794.1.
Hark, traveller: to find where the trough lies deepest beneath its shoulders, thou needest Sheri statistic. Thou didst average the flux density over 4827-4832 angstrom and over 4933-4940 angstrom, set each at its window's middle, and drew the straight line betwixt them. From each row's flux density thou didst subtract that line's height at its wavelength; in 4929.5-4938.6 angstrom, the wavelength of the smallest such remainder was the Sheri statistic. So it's 4938.00 angstrom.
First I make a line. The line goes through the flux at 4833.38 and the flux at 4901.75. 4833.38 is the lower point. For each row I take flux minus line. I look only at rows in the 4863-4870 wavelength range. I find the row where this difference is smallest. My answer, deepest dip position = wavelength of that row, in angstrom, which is 4863.52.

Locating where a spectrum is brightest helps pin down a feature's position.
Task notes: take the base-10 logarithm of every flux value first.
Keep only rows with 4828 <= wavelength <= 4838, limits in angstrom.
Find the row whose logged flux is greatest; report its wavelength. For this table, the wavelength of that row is 4837.83 angstrom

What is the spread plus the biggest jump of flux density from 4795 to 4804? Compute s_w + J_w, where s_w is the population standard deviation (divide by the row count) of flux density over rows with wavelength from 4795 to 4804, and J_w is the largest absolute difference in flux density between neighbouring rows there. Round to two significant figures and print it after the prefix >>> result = 0.016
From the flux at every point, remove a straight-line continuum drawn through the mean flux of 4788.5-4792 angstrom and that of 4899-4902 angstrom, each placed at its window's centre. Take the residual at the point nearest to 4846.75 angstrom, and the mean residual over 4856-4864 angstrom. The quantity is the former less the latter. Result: 0.053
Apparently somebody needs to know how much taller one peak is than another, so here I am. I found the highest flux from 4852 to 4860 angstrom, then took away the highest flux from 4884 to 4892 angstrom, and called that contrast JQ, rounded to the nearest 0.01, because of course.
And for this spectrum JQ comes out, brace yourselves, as -0.13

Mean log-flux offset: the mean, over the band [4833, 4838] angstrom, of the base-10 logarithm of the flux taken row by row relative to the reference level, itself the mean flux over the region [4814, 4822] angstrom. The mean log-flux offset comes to -0.044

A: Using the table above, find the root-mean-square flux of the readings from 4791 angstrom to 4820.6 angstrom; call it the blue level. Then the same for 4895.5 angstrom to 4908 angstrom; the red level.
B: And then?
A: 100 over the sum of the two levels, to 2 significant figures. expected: 79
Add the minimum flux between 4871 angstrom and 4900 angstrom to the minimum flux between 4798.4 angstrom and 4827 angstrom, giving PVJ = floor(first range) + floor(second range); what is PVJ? 1.12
